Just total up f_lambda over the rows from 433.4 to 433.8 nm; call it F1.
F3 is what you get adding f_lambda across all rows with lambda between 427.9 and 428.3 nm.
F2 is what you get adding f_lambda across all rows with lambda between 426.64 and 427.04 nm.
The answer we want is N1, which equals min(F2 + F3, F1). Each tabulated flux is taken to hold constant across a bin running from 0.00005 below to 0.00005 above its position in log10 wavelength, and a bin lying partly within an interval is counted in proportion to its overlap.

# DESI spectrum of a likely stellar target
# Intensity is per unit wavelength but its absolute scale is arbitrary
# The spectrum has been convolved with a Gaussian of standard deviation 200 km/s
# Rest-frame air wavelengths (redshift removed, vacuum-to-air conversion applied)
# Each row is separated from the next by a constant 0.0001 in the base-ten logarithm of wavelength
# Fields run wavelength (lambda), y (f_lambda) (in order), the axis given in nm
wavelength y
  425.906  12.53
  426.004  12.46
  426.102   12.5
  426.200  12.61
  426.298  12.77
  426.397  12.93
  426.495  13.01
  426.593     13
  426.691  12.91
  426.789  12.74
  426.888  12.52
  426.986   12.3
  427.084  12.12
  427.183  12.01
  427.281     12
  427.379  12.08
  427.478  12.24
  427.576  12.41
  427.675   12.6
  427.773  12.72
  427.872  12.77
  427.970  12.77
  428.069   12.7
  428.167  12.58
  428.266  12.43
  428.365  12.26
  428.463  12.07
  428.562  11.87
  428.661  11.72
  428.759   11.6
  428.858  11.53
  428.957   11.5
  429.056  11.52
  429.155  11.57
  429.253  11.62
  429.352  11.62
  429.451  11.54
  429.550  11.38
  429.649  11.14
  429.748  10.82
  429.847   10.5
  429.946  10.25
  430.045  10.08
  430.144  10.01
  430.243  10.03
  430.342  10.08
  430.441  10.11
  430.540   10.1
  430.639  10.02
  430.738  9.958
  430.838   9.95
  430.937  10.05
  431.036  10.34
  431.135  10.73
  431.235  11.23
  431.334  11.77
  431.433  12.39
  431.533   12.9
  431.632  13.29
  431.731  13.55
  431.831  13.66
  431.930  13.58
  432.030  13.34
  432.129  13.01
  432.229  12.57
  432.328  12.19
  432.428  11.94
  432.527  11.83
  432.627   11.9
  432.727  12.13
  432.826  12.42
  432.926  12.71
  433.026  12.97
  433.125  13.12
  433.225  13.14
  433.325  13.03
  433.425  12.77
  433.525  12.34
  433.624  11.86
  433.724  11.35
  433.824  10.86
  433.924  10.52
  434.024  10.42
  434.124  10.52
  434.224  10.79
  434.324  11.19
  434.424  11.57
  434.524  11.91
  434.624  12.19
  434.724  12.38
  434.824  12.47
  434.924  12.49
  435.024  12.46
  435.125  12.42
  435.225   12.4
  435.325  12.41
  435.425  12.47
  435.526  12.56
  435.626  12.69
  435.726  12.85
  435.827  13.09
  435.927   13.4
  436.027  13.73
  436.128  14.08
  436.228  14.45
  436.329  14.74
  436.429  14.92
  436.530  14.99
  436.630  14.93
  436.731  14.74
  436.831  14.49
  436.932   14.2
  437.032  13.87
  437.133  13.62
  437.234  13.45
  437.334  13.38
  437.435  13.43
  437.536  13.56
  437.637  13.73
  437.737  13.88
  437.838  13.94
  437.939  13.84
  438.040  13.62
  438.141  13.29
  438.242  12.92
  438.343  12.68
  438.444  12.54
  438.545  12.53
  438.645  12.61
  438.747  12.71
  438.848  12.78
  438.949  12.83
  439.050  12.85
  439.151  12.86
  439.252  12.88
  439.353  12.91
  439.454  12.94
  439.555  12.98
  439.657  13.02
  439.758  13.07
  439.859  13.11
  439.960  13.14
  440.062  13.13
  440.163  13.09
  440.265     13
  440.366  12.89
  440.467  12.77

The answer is 48.3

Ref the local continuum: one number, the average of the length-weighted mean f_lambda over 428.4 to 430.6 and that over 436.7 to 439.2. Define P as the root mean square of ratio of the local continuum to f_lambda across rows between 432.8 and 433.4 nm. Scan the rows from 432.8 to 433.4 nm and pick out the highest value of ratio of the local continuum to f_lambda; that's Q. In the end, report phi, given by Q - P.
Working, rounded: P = 0.95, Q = 0.98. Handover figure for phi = 0.04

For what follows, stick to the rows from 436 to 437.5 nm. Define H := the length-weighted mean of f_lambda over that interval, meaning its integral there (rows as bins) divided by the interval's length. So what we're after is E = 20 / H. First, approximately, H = 14.2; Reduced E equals 1.41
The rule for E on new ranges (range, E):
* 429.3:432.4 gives 1.76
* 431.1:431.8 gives 1.62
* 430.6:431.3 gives 1.93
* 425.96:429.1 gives 1.62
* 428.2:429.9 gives 1.73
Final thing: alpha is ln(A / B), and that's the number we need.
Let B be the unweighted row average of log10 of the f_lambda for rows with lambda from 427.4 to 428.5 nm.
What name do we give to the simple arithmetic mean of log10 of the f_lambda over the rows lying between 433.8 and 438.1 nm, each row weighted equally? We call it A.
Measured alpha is 0.01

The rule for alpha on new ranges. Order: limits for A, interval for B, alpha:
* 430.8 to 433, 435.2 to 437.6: -0.05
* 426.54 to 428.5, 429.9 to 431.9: 0.05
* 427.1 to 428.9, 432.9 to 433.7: -0.02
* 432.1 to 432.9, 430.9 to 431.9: 0.01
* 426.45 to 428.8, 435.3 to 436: -0.01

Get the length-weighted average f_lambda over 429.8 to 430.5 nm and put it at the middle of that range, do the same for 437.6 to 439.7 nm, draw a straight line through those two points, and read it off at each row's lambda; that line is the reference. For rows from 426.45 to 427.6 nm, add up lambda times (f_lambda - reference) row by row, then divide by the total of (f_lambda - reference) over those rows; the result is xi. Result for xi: 426.99 nm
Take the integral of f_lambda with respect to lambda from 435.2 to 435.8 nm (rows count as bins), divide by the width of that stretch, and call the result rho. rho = 12.6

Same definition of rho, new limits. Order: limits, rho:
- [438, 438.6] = 12.9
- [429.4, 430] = 10.9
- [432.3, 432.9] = 12.1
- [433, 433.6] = 12.9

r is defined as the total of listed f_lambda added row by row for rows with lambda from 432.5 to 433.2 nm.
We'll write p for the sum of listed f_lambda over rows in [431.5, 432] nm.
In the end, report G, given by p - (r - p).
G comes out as 46.9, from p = 67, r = 87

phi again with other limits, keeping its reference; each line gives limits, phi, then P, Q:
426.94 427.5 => 0.01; 1.01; 1.02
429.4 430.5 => 0.06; 1.16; 1.22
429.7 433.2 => 0.15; 1.07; 1.23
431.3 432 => 0.10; 0.94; 1.04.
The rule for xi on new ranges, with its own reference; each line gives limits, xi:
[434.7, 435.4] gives 435.00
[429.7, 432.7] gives 431.88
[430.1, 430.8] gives 430.52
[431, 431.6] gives 431.42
